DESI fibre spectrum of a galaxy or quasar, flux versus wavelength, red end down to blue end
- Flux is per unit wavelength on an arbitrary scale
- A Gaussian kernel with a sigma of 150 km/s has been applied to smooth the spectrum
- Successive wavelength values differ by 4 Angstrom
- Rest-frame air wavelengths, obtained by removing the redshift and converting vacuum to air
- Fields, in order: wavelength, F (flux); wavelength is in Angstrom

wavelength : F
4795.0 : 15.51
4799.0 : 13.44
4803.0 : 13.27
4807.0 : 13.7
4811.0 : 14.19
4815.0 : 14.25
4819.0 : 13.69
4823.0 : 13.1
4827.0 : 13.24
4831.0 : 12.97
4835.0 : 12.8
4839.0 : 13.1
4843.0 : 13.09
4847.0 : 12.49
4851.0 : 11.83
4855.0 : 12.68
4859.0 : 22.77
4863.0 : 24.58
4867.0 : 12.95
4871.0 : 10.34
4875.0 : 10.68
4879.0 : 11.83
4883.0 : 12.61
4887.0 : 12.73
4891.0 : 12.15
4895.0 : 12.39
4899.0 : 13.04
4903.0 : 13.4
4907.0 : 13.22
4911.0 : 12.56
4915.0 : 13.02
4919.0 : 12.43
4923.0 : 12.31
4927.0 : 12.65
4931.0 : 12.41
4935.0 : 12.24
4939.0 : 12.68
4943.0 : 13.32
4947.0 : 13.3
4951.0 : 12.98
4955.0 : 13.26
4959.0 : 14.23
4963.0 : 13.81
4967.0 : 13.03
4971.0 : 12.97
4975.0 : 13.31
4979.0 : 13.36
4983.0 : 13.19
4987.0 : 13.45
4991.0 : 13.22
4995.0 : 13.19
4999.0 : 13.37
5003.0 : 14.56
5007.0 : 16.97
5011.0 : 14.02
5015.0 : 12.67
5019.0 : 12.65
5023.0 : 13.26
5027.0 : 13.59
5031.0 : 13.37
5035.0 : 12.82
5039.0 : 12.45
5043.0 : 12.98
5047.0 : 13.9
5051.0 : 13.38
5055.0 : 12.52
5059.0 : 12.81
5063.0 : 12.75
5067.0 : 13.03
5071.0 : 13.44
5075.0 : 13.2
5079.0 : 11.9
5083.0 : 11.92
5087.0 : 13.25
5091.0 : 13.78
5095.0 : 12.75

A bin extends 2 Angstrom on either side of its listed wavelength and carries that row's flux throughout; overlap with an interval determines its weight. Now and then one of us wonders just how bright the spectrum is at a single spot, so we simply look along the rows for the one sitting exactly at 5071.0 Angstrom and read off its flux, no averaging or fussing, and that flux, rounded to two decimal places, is 13.44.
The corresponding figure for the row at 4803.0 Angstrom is 13.27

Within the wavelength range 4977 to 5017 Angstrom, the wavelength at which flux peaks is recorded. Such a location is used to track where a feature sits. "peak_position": 5007.0 Angstrom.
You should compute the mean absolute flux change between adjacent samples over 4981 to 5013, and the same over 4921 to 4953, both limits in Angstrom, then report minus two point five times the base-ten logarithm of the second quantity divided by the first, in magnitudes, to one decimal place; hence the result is 1.3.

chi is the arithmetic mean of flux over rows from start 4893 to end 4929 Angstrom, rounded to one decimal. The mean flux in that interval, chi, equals 12.8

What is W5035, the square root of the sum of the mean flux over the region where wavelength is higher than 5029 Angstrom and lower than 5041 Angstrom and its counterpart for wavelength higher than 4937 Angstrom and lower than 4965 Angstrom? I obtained 5.12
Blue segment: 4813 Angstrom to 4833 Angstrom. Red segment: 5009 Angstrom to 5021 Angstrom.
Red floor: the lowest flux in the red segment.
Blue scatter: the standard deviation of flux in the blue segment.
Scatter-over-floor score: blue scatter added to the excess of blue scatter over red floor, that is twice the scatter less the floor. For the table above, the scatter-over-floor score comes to -12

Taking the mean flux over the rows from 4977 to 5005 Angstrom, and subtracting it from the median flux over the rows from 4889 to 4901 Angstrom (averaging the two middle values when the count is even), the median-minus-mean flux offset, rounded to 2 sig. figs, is -1.1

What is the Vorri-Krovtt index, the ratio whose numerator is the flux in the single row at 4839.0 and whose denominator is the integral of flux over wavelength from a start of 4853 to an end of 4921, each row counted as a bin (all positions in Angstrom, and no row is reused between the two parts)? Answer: 0.0140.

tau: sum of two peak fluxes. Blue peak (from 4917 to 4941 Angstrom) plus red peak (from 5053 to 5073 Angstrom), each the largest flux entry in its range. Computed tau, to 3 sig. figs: 26.1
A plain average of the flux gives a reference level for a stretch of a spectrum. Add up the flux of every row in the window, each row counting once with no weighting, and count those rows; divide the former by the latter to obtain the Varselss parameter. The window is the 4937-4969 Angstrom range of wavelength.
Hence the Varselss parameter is 13.3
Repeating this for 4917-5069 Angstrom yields 13.2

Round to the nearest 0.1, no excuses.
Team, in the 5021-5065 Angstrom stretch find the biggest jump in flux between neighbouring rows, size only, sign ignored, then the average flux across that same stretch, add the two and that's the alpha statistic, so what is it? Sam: 14.0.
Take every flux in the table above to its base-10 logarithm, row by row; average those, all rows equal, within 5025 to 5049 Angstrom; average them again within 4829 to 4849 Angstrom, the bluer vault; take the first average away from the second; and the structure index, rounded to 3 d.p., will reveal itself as -0.010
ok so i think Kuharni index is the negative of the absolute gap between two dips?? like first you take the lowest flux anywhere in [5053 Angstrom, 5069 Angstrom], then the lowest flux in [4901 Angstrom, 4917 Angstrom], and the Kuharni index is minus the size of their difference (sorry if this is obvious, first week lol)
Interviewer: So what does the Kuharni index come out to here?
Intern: 0.0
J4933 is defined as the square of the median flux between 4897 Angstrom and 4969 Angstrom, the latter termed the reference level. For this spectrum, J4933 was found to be 170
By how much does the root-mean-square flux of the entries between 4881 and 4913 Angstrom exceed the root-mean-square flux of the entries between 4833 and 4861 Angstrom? -1.8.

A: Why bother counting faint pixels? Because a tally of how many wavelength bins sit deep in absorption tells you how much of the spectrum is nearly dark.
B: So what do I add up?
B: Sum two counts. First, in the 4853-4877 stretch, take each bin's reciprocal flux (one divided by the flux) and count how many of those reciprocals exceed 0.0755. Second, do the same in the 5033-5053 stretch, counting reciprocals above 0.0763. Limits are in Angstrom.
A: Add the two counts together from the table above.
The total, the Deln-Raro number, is 7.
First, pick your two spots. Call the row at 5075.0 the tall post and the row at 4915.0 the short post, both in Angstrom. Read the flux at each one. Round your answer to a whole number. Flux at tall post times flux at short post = 172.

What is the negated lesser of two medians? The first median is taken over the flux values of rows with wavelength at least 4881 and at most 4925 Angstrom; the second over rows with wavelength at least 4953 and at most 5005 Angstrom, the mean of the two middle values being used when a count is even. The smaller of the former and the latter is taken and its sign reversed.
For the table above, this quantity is -12.61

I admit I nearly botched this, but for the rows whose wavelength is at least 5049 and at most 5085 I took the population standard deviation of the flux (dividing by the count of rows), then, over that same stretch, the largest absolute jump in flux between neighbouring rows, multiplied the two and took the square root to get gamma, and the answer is 0.84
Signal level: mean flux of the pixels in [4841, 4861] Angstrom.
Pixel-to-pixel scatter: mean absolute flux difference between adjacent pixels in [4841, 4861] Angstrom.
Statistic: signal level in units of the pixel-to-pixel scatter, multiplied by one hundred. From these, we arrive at 478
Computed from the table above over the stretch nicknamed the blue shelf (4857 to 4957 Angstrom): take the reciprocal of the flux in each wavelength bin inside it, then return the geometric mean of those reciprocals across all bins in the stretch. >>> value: 0.0759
